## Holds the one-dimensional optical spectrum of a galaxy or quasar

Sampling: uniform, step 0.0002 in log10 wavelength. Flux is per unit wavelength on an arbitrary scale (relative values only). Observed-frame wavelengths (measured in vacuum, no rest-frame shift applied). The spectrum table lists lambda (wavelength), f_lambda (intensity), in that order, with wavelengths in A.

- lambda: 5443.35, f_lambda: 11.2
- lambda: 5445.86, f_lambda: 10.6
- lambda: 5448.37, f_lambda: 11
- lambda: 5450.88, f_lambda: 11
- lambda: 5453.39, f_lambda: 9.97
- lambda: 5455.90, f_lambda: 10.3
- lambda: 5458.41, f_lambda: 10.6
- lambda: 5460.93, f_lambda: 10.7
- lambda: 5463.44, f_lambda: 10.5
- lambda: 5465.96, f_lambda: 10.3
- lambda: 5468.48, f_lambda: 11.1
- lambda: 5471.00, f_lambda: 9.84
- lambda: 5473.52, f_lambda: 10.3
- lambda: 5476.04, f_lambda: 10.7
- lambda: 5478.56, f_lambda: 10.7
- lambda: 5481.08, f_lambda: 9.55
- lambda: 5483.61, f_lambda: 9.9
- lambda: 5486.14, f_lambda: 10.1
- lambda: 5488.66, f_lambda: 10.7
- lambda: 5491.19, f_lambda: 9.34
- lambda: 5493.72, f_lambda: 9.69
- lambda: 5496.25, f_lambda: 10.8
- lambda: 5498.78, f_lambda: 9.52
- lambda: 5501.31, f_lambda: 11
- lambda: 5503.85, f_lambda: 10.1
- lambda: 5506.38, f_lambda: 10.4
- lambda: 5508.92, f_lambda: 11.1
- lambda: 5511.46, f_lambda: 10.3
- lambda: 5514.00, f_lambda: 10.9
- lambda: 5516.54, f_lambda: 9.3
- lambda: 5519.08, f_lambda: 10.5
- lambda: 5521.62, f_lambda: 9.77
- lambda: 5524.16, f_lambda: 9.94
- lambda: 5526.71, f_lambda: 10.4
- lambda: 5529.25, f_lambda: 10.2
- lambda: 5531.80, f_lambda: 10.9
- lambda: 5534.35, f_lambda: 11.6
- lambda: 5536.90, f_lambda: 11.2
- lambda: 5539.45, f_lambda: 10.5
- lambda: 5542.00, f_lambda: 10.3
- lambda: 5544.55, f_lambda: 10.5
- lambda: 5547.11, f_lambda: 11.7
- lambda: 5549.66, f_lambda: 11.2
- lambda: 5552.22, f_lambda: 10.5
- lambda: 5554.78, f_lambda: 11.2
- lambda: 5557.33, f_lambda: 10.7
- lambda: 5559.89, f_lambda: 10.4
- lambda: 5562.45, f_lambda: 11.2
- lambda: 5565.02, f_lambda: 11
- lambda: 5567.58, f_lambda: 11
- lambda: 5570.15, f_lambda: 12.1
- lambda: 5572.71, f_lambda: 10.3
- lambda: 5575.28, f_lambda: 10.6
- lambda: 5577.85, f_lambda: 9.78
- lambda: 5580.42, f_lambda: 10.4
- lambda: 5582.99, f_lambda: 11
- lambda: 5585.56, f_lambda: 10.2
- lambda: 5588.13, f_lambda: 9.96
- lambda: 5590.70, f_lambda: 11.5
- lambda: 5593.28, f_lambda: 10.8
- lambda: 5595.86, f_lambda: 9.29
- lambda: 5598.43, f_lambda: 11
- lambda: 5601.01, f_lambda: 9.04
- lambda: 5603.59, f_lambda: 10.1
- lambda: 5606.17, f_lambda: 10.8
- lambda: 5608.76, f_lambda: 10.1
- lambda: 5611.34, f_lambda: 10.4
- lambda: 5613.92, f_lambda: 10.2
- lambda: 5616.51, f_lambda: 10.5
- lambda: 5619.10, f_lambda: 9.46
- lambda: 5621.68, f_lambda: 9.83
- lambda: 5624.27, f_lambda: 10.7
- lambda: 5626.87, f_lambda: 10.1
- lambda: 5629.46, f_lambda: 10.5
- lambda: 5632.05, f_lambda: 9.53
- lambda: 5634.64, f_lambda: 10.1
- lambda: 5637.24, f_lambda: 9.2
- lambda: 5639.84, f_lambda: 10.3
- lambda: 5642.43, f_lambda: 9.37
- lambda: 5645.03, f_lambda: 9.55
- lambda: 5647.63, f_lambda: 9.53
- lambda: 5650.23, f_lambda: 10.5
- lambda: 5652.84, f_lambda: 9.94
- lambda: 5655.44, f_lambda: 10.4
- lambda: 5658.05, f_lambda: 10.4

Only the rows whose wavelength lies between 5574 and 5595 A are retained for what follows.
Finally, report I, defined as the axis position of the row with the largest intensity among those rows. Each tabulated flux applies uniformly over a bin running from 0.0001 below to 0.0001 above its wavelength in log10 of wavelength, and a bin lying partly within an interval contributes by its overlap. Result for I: 5590.70 A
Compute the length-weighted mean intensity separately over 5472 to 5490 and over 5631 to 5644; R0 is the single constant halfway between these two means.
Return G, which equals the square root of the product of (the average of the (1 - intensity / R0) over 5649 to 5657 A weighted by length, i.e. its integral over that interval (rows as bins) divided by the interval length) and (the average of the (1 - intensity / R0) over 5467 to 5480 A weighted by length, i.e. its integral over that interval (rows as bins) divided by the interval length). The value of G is 0.039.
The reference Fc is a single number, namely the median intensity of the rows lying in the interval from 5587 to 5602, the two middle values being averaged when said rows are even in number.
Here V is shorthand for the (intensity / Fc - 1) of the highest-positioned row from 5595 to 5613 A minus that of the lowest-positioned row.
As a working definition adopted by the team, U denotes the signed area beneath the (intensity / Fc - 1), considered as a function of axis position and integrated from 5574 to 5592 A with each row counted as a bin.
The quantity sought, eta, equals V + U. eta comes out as 0.30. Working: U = 0.2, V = 0.11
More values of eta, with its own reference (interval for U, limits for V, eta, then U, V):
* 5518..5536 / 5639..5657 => 0.20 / 0.2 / 0.01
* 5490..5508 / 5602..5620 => -0.47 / -0.4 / -0.06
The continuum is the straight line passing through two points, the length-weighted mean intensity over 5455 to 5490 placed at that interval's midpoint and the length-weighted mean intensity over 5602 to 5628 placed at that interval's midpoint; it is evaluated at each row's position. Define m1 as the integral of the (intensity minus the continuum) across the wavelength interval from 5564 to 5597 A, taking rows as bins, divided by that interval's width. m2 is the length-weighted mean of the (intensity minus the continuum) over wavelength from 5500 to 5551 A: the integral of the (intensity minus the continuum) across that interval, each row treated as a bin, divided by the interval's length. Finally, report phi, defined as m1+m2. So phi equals 0.6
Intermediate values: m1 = 0.37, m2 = 0.28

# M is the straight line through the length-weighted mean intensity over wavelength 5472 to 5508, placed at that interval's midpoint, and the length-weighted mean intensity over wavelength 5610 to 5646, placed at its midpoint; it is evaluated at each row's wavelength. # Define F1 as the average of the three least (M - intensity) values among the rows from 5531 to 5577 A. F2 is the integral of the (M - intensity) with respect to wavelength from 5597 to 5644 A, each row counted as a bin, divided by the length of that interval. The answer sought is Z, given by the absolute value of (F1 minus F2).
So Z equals 1.6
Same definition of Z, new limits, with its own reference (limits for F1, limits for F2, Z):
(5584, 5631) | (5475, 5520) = 1.0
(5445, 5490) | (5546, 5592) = 0.0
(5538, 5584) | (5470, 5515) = 1.5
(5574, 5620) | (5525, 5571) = 0.3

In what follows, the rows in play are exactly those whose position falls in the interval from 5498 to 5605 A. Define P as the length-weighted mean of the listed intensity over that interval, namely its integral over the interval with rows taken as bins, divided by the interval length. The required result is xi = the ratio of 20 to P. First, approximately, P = 10.6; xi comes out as 1.89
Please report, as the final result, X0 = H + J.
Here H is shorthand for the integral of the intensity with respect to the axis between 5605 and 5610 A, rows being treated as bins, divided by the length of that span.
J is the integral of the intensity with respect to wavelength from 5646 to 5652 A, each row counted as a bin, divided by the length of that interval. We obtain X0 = 20.4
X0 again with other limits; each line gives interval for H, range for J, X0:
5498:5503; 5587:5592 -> 21.1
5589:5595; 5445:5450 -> 21.8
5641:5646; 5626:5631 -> 19.8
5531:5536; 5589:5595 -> 22.2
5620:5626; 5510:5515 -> 20.8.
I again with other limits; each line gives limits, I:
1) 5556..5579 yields 5570.15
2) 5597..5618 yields 5598.43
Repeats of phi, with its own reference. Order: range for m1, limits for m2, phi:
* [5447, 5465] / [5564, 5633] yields 0.3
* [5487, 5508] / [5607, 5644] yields -0.3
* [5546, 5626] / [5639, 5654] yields 0.0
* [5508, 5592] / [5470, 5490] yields 0.2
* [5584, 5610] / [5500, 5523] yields 0.1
